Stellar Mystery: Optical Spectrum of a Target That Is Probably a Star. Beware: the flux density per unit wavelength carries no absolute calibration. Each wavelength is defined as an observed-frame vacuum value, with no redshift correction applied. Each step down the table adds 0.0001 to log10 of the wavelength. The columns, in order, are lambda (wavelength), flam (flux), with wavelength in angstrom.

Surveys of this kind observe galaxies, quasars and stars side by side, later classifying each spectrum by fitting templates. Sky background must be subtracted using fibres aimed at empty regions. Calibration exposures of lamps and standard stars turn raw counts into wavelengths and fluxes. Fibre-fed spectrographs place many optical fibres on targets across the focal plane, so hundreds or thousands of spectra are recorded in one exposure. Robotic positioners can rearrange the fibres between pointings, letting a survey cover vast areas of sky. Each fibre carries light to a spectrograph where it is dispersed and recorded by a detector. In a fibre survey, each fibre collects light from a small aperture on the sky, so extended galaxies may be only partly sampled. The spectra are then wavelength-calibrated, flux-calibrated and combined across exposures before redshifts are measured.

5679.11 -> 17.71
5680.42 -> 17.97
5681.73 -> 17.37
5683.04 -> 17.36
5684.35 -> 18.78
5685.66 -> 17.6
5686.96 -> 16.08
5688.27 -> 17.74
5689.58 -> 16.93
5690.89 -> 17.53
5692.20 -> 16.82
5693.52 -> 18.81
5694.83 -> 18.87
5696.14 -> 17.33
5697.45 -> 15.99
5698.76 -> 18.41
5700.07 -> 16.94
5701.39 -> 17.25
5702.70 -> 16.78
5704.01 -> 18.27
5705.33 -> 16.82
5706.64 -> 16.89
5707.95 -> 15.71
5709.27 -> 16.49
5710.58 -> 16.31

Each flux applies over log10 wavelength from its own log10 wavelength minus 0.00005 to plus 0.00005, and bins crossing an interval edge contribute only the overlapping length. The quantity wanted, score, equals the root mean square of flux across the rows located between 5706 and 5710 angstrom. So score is 16.4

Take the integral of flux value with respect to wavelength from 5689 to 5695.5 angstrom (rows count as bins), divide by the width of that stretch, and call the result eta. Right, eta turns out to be 17.8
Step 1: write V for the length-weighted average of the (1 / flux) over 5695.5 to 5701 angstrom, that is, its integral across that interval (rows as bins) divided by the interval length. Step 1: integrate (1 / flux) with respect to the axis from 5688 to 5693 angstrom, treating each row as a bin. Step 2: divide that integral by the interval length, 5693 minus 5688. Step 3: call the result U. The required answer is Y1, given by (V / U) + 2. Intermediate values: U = 0.0579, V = 0.0584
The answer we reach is 3.01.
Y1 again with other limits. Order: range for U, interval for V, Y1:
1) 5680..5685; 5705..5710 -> 3.09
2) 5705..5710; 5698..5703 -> 2.95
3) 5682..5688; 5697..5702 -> 3.01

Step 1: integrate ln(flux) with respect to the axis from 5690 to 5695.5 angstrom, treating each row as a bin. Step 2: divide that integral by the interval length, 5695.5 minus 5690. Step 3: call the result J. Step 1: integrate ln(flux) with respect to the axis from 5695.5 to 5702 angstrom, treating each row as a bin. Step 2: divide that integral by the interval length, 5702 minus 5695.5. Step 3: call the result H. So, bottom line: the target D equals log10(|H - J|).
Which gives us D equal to -1.4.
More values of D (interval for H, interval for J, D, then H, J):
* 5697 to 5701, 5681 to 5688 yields -1.7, 2.84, 2.860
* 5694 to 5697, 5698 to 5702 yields -1.5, 2.89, 2.859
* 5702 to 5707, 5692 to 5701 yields -1.7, 2.85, 2.865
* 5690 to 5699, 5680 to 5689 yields -2.6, 2.87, 2.865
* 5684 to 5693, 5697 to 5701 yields -2.0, 2.85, 2.840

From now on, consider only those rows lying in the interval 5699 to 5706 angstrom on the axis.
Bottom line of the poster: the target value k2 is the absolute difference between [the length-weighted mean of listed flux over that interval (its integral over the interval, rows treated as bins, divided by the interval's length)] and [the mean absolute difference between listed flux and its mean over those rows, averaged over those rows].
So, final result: 16.84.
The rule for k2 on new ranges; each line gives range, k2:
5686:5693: 16.59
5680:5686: 17.36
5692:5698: 16.61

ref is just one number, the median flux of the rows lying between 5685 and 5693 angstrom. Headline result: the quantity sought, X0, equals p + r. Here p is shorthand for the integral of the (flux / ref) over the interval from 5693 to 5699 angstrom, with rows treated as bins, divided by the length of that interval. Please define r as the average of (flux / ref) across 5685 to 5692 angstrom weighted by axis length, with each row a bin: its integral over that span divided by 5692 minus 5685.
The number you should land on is 2.032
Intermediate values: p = 1.04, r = 1.00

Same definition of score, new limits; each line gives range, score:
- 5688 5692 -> 17.4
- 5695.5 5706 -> 17.2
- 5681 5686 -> 17.8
